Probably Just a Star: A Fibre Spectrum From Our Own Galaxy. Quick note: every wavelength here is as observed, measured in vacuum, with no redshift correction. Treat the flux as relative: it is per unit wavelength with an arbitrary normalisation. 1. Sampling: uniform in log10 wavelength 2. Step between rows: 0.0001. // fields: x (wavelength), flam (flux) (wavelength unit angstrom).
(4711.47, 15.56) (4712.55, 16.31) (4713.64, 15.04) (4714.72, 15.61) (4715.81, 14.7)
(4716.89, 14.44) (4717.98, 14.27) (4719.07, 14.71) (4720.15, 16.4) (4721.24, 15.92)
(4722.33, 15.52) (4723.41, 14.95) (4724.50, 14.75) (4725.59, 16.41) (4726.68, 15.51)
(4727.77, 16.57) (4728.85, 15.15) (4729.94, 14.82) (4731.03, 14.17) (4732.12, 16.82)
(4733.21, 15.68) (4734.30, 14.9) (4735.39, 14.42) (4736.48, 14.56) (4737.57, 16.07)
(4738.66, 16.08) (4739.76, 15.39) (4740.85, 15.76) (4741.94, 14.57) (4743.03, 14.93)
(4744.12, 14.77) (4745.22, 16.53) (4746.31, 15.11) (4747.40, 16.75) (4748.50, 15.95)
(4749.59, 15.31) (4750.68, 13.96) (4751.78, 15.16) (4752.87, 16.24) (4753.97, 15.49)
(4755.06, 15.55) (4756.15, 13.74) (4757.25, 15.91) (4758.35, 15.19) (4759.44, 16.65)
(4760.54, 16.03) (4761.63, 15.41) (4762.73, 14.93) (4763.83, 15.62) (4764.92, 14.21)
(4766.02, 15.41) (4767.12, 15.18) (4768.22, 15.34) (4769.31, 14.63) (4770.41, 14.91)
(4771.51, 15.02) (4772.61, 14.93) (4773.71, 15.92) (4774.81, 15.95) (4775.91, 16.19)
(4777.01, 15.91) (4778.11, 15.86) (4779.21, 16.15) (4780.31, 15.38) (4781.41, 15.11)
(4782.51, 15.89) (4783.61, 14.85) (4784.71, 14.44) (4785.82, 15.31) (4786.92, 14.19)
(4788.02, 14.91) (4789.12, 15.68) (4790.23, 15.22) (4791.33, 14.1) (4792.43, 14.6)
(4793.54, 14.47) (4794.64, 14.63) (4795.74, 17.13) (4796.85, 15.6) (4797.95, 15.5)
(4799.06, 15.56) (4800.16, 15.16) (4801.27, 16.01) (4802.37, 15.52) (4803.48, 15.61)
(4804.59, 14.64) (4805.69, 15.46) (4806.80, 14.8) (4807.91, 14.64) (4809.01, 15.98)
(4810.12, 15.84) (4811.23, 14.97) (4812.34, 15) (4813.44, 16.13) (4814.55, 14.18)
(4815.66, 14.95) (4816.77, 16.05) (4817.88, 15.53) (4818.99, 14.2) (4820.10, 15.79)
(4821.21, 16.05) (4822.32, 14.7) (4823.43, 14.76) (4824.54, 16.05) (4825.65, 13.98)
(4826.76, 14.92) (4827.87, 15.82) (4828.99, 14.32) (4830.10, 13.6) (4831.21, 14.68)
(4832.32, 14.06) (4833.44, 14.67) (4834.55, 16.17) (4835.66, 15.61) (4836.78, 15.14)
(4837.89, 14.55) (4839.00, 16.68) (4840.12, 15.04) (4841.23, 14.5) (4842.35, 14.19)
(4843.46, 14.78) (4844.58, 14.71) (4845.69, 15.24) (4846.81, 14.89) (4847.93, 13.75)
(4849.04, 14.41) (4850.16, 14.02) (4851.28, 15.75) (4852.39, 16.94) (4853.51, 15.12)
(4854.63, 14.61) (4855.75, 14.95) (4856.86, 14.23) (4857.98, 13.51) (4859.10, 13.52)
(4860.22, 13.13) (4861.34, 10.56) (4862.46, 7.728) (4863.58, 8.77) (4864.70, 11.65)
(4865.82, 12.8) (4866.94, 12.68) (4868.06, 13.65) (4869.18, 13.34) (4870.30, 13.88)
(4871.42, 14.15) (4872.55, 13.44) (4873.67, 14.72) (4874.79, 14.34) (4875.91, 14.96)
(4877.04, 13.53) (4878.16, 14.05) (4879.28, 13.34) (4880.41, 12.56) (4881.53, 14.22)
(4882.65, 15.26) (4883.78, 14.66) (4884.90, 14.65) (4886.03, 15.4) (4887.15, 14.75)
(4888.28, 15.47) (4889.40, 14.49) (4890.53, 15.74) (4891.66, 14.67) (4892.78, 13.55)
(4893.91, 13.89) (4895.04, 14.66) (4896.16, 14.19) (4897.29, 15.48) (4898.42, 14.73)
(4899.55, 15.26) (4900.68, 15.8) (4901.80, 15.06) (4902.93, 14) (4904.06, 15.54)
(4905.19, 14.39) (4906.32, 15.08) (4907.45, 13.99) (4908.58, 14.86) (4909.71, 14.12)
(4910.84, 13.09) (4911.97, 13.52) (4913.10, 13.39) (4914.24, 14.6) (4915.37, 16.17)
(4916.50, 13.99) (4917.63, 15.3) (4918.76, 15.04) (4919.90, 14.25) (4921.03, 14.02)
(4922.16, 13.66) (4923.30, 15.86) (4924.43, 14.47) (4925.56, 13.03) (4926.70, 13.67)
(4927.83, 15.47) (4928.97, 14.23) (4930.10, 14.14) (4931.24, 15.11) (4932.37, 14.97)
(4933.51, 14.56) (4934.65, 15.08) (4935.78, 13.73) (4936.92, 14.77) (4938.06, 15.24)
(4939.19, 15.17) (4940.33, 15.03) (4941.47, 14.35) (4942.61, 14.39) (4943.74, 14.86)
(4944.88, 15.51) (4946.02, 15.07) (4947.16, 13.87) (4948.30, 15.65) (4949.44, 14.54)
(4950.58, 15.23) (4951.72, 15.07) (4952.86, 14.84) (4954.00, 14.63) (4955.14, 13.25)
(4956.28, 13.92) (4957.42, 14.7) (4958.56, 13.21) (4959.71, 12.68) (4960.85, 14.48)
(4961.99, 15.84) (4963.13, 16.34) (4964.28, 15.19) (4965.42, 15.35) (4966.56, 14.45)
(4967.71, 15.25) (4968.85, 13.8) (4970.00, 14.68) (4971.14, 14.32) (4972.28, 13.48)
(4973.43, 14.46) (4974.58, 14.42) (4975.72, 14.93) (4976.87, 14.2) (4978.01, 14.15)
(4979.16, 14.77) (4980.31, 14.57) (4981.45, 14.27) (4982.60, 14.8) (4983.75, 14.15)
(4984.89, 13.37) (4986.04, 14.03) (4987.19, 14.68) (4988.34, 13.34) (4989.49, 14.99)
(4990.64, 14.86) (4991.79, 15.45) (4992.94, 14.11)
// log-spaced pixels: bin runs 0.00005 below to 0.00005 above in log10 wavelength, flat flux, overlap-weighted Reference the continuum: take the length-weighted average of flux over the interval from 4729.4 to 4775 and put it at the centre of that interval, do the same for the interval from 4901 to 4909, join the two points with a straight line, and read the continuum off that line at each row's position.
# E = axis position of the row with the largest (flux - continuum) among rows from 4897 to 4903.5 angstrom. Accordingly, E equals 4900.68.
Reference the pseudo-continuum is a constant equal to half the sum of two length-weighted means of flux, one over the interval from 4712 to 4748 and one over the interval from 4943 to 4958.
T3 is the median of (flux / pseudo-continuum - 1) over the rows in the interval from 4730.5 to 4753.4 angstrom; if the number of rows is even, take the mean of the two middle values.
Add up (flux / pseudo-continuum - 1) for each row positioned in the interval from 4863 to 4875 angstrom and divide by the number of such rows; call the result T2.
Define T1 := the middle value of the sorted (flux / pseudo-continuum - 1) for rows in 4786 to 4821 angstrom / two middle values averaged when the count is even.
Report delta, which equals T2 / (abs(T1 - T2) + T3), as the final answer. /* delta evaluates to -0.8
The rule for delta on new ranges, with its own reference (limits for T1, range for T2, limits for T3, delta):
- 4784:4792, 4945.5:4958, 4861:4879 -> 0.3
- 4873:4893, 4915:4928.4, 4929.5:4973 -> 2.0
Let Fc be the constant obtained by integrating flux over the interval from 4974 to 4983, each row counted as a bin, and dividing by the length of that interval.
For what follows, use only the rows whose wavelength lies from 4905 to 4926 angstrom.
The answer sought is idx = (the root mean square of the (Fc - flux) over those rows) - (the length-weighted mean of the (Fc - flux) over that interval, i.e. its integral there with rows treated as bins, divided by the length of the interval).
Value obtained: 0.7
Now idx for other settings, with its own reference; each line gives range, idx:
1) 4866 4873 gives 0.1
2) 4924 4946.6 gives 0.8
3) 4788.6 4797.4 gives 1.8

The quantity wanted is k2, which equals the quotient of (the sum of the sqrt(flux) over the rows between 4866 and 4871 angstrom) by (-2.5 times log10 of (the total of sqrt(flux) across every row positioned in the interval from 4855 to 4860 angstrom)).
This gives -4.98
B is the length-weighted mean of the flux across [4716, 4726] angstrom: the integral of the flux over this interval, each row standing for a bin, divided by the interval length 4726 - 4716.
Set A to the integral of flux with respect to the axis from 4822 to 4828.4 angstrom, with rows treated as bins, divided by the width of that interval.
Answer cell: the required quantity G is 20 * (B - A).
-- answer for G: 3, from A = 15.1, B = 15.2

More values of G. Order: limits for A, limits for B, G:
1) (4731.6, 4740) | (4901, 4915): -22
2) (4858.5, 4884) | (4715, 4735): 45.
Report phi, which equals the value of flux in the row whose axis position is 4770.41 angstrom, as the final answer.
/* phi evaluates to 14.91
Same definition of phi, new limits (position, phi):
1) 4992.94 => 14.11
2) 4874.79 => 14.34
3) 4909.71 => 14.12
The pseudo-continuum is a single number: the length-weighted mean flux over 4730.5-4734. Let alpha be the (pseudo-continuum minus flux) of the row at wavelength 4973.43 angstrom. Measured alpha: 1.1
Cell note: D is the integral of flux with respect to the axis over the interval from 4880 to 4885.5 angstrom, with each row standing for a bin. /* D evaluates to 79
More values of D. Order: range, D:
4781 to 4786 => 75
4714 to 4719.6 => 83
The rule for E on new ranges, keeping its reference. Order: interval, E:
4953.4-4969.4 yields 4963.13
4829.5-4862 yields 4852.39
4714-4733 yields 4732.12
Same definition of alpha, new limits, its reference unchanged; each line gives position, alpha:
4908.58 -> 0.7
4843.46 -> 0.7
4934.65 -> 0.4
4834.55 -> -0.7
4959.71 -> 2.8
